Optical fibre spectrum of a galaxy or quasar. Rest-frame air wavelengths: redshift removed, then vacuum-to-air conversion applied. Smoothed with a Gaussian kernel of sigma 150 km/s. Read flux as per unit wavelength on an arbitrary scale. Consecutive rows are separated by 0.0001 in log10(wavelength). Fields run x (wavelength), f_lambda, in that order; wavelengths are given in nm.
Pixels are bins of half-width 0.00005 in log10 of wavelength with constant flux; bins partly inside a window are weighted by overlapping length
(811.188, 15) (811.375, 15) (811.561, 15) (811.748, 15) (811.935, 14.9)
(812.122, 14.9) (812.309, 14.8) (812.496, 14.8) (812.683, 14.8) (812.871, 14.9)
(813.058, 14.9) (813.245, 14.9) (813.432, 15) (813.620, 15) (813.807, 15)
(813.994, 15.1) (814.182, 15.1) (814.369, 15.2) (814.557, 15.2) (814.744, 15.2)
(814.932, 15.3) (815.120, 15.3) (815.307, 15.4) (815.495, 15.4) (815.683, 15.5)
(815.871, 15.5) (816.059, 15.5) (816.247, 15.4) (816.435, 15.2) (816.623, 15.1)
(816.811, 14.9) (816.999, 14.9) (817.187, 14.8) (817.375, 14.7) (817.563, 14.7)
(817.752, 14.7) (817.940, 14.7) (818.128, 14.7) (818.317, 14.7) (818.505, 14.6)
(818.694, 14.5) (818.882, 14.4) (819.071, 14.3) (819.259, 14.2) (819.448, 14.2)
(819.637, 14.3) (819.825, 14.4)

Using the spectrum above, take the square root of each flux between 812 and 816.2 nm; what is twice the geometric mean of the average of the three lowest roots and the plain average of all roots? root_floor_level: 7.74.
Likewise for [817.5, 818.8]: 7.65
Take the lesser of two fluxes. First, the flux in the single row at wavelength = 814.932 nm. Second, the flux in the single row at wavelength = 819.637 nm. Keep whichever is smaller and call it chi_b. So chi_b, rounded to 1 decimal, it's 14.3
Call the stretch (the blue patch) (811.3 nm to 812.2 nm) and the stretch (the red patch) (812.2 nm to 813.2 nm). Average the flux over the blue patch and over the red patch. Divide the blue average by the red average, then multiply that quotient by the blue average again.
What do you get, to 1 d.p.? 15.1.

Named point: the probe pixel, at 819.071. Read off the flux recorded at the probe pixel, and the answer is 14.3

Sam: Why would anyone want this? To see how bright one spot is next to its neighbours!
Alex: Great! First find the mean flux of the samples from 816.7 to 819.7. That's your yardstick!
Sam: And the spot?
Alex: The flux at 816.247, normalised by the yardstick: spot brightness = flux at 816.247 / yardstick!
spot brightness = 1.06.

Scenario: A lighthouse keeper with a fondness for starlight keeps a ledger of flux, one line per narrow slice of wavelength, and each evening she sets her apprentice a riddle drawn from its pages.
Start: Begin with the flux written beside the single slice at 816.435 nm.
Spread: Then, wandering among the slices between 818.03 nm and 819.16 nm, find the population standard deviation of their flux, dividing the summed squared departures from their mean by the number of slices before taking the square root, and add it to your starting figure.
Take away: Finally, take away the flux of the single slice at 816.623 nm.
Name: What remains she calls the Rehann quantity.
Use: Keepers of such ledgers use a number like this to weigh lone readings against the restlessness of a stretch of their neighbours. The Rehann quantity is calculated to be 0.25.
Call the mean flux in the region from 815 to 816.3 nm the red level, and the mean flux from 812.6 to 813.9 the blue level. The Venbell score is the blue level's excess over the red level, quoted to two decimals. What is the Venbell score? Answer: -0.50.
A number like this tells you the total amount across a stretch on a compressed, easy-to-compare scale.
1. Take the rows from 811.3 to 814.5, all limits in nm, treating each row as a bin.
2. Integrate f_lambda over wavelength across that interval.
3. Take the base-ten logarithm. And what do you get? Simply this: 1.68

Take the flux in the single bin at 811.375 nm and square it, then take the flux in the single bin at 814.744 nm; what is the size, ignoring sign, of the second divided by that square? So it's 0.0676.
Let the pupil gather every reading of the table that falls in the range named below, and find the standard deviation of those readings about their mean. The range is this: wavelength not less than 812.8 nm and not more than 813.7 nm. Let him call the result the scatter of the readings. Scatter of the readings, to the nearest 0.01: 0.05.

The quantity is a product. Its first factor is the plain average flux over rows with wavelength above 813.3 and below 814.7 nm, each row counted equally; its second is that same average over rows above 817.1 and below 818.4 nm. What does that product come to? 222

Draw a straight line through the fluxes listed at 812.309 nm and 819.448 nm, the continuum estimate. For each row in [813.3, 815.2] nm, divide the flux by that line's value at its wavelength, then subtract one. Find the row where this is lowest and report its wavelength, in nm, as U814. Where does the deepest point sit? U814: 813.432 nm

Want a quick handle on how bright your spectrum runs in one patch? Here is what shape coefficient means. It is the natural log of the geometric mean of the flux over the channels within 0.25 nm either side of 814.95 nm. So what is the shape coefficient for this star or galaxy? 2.73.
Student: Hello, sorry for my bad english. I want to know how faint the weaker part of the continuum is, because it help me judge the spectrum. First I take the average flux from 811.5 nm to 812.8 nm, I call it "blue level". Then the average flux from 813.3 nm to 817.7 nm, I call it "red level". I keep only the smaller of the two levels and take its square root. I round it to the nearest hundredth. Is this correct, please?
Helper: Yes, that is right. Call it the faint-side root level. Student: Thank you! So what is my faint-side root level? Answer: 3.86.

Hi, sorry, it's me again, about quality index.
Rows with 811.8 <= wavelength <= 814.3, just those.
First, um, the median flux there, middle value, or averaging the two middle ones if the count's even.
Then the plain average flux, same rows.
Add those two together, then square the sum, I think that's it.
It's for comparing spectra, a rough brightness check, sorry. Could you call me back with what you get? 890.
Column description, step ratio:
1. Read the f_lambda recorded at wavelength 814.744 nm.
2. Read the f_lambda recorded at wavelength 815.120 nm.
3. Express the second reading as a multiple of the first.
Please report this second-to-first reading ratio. 1.01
